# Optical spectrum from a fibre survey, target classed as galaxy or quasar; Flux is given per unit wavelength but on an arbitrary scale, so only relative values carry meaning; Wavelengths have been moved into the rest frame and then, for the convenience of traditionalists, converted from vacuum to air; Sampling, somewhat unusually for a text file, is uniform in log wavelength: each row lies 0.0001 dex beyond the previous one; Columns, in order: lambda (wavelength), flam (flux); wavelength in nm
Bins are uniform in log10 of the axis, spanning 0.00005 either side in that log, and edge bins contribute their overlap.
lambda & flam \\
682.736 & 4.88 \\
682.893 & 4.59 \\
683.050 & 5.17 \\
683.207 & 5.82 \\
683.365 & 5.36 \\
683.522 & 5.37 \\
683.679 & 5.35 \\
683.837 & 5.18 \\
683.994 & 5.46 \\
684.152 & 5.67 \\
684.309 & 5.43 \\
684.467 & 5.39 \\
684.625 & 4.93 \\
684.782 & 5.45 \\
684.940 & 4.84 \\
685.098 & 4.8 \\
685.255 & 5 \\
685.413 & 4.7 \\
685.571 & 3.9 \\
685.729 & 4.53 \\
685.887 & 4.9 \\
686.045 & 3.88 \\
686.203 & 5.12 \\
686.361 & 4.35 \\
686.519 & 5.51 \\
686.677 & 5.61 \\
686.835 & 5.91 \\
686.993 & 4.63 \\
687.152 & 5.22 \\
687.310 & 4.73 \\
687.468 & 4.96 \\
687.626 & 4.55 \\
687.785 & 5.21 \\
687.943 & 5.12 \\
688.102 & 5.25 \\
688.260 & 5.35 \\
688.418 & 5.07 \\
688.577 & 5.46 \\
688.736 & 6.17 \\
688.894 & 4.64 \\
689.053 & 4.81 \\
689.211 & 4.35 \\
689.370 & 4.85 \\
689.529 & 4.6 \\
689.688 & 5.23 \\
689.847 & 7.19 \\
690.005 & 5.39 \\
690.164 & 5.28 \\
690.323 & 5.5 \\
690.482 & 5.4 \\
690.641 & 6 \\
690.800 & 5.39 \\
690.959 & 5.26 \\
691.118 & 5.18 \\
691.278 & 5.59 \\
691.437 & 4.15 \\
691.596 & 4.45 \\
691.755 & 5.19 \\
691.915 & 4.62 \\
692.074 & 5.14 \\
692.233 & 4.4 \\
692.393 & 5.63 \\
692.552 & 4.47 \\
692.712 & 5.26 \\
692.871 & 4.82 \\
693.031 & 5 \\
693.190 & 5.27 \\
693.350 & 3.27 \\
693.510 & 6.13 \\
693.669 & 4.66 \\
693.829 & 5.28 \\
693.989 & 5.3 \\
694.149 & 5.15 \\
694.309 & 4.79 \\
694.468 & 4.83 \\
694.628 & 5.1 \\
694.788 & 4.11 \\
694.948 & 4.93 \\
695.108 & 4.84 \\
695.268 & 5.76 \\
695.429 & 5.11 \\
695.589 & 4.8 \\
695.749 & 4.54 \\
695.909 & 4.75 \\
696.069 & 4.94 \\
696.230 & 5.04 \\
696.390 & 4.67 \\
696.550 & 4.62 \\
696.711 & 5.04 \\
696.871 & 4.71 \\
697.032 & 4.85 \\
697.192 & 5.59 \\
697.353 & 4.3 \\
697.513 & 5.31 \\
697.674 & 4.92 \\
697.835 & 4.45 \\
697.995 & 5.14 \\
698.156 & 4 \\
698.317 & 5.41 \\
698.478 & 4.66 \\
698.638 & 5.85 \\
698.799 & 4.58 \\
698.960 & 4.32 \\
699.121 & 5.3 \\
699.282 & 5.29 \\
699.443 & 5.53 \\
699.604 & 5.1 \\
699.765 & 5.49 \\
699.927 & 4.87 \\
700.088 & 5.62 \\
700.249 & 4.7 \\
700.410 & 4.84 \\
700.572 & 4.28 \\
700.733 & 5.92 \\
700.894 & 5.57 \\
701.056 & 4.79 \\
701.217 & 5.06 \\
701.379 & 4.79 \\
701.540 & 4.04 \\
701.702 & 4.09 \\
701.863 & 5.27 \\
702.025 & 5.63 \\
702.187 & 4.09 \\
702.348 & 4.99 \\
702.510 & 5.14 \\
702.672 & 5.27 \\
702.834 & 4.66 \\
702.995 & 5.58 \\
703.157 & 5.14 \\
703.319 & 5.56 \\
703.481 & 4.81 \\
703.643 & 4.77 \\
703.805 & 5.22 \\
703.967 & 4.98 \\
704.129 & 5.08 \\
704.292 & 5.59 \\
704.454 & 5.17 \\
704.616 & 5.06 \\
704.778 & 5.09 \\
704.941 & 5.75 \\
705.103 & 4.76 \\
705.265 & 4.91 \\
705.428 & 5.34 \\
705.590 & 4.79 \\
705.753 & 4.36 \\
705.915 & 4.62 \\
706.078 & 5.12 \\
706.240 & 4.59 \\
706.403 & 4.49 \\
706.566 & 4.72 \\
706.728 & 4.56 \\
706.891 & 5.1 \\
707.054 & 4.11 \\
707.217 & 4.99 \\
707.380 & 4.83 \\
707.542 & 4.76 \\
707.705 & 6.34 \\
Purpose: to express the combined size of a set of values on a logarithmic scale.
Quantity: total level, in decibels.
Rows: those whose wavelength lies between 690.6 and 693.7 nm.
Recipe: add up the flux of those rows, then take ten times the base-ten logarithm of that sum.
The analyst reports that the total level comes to 20.0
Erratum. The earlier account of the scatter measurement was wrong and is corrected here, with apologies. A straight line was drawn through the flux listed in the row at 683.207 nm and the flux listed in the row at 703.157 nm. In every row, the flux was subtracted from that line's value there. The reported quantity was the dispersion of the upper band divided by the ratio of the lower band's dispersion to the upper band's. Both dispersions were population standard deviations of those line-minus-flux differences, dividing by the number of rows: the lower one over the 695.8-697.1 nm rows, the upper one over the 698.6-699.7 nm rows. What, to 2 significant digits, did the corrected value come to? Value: 1.6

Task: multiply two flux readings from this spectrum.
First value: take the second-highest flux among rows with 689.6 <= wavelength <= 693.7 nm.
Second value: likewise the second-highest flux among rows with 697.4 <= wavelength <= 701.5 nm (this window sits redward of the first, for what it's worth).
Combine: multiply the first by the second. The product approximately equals 36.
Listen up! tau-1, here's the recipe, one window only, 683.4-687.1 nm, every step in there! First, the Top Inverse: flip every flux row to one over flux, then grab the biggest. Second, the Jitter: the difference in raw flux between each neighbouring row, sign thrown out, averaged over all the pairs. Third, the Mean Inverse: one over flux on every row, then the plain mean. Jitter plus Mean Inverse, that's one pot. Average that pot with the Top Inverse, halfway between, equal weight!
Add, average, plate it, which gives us 0.474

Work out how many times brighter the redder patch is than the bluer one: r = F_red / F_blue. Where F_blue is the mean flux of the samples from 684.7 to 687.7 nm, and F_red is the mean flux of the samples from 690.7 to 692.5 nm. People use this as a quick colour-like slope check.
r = 1.03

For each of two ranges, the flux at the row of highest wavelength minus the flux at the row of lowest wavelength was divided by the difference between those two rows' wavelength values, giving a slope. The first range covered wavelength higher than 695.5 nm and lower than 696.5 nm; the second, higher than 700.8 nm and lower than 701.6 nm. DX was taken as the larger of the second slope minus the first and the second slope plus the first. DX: -2.2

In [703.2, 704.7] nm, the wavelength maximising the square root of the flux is 704.292 nm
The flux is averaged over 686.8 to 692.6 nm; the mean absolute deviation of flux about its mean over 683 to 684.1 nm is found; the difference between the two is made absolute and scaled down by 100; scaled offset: 0.0500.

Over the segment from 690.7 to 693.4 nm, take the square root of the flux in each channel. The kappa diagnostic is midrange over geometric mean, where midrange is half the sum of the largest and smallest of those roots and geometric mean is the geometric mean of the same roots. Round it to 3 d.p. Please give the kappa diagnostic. 0.949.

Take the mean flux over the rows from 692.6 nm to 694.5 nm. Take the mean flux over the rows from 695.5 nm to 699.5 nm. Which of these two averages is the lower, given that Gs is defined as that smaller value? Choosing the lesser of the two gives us 4.90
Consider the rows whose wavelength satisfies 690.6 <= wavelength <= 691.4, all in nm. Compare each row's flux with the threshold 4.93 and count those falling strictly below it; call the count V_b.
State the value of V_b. 0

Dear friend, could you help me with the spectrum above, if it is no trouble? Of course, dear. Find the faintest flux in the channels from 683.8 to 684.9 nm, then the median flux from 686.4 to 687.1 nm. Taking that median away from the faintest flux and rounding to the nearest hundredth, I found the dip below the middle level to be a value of -0.63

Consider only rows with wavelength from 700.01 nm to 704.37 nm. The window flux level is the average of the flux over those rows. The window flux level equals 5.02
